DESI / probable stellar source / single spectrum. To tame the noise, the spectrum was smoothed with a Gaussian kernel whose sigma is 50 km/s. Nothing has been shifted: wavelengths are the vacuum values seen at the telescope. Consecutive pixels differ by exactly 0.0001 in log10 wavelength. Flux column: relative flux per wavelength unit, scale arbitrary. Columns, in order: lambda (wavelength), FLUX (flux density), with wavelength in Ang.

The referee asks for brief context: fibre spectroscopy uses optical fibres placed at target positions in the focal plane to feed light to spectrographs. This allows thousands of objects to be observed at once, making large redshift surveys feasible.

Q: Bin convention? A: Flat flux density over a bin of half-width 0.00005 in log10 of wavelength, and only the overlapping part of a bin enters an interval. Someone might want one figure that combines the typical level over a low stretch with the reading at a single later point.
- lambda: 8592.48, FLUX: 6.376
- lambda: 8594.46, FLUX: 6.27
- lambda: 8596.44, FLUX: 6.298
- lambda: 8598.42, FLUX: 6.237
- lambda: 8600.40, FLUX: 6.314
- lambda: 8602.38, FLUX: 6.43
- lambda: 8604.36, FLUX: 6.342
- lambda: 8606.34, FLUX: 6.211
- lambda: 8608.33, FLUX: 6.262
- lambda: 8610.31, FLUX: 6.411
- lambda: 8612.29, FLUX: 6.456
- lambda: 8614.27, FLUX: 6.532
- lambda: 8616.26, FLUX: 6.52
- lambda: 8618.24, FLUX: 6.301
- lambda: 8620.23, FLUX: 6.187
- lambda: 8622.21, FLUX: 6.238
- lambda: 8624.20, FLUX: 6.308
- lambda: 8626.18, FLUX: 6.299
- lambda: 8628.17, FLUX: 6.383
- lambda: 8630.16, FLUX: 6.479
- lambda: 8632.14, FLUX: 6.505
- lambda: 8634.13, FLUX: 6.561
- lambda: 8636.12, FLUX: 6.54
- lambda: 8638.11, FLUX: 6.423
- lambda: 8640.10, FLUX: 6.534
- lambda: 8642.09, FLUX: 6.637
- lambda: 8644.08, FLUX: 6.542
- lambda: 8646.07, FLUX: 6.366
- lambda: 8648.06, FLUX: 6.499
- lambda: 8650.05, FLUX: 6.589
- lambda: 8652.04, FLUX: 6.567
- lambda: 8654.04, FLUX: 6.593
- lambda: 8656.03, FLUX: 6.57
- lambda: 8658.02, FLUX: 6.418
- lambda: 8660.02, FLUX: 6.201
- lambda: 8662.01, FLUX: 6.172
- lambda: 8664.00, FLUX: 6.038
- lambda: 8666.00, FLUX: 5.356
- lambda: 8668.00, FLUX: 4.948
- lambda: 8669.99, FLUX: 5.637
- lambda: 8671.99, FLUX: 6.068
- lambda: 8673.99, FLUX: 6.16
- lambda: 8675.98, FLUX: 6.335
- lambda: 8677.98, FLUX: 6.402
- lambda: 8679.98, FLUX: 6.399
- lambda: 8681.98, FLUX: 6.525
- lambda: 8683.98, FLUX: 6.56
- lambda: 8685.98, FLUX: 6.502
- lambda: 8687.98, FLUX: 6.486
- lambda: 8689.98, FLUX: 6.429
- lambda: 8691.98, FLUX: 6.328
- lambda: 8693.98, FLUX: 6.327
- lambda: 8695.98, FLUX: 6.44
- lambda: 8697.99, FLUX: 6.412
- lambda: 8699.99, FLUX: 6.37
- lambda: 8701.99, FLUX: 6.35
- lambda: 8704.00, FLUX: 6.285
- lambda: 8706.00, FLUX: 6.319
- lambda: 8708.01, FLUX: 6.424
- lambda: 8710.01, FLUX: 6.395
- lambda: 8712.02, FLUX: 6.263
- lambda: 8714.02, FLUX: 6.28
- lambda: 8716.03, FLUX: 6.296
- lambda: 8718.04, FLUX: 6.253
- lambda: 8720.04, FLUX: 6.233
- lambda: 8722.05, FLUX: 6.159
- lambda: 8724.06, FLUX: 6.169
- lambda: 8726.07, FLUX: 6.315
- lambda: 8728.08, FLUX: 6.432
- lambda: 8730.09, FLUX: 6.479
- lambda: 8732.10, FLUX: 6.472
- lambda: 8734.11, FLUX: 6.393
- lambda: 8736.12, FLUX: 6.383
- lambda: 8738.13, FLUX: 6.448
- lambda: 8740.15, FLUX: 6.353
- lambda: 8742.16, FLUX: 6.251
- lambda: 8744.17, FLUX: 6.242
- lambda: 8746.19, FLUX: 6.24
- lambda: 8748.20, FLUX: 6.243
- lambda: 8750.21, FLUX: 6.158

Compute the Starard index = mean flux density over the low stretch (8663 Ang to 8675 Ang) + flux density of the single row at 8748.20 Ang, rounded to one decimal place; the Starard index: 11.9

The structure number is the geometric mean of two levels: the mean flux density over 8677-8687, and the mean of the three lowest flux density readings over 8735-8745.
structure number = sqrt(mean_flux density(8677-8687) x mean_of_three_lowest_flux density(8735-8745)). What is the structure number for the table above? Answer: 6.38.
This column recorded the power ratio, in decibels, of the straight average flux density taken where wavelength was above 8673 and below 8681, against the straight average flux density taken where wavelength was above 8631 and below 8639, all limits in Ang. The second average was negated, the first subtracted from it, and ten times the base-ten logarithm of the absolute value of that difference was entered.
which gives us 11.1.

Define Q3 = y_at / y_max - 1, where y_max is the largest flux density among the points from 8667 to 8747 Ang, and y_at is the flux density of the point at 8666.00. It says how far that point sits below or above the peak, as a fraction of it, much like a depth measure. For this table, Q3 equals -0.18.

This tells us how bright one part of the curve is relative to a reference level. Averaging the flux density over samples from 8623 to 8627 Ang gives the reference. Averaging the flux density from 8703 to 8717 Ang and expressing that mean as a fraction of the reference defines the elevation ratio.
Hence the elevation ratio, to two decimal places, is 1.00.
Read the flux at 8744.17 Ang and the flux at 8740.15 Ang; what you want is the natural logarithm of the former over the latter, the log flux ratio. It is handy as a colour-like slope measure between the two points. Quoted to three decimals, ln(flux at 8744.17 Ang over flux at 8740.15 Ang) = -0.018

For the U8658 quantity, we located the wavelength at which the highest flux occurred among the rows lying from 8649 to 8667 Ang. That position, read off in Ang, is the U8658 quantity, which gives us 8654.04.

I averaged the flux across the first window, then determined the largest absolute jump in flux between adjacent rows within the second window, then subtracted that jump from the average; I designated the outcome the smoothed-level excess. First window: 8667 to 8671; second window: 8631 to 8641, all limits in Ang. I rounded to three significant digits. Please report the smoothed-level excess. 5.18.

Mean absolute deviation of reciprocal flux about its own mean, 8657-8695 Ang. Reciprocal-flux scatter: 0.0087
